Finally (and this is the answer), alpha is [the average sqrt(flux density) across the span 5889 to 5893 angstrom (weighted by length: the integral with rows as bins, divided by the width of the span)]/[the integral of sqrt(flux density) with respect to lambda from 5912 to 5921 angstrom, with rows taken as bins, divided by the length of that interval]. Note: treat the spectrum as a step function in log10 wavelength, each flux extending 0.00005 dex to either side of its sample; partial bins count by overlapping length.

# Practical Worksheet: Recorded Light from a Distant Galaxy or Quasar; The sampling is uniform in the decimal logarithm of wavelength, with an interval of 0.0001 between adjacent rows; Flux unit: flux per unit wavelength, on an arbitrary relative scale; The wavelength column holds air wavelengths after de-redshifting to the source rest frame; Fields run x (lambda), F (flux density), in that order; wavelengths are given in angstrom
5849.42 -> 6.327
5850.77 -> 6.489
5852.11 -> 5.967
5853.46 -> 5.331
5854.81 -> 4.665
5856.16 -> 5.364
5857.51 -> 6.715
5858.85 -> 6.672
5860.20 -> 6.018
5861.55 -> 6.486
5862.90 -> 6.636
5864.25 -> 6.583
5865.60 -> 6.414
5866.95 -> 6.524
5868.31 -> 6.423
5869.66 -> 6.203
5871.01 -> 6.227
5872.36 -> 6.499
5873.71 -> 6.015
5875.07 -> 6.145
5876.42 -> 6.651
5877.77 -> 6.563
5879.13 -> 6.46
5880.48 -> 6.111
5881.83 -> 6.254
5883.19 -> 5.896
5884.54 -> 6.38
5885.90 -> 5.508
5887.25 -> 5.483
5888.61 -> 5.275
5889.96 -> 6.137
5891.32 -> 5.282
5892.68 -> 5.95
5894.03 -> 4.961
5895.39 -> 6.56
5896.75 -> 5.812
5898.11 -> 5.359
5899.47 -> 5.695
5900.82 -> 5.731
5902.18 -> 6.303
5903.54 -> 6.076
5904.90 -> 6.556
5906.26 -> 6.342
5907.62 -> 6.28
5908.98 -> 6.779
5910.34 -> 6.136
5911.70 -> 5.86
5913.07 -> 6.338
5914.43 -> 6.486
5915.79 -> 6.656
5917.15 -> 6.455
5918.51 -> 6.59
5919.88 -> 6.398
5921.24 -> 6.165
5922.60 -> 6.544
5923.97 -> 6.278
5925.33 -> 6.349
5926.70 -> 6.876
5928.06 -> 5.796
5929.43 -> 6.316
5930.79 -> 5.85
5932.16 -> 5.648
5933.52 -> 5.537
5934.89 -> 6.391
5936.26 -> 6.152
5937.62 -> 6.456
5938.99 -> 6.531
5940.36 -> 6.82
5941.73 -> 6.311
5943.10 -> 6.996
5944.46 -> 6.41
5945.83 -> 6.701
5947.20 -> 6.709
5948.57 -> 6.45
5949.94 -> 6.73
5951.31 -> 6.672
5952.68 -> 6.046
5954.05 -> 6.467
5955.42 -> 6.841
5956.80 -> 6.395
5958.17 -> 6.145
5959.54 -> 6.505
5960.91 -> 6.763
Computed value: 0.94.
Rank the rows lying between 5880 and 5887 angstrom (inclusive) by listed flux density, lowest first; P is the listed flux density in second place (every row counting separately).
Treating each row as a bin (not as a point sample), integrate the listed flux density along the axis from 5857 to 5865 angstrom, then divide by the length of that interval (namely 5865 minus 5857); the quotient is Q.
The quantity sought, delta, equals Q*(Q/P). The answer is 7.2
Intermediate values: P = 5.896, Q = 6.5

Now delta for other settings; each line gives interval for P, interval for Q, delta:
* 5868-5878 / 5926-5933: 6.0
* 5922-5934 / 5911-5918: 7.2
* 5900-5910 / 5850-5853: 6.3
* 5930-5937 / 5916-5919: 7.6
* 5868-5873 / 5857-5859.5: 7.2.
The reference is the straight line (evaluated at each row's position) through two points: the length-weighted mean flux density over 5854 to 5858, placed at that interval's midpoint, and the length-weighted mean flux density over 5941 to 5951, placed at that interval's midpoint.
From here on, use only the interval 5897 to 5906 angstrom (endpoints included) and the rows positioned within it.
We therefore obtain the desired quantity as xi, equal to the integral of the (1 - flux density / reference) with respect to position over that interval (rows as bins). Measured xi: 0.2 angstrom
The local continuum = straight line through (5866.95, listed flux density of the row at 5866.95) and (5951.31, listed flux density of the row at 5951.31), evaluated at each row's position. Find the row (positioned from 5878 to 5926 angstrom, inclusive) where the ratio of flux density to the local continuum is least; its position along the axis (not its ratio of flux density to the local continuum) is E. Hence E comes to 5894.03 angstrom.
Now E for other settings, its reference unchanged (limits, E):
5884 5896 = 5894.03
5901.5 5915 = 5911.70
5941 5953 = 5952.68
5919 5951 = 5933.52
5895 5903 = 5898.11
